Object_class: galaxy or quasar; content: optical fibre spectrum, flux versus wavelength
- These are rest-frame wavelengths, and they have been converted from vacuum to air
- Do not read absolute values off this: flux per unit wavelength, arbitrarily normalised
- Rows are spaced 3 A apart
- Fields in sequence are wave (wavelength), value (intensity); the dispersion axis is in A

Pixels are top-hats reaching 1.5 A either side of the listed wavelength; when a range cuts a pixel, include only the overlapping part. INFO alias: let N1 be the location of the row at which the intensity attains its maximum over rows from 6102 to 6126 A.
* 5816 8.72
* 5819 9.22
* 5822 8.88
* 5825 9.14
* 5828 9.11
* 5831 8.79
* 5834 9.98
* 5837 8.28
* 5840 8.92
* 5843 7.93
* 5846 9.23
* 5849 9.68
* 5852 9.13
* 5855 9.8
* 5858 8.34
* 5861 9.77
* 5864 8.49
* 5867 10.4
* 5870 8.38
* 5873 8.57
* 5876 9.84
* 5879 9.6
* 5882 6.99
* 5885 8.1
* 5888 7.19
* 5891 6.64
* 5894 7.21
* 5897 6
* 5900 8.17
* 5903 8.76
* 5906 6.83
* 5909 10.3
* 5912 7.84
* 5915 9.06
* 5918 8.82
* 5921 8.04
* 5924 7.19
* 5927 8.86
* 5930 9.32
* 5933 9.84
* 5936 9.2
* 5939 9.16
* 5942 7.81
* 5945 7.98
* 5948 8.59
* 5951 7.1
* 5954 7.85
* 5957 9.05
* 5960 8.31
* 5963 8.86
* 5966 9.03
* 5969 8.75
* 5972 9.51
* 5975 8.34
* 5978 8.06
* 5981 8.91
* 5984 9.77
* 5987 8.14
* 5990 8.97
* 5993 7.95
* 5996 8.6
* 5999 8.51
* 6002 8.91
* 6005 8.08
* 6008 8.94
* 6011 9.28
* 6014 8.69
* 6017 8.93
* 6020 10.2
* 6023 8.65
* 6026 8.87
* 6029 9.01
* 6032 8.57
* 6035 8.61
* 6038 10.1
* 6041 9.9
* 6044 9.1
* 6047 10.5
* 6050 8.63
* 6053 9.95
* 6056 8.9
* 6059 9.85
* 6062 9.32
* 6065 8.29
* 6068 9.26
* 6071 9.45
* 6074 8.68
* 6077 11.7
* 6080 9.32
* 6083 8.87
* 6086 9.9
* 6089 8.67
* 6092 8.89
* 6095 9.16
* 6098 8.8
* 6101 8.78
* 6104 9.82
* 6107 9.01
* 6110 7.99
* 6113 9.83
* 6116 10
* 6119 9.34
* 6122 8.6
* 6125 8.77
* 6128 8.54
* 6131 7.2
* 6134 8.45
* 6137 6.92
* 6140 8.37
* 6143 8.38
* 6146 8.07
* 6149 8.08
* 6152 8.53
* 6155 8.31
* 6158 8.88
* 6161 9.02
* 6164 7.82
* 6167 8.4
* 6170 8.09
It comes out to 6116 A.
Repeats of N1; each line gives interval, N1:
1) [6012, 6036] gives 6020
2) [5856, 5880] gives 5867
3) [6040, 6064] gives 6047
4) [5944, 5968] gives 5957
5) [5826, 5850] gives 5834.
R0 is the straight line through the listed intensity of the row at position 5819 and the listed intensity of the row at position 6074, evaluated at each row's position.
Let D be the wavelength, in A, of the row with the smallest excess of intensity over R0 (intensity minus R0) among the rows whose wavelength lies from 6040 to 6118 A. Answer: 6110 A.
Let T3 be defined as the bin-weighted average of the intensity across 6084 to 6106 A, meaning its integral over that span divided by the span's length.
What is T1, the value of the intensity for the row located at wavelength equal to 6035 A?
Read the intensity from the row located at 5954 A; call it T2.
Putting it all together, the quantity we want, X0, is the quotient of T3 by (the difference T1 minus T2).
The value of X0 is 12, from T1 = 8.61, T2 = 7.85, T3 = 9.14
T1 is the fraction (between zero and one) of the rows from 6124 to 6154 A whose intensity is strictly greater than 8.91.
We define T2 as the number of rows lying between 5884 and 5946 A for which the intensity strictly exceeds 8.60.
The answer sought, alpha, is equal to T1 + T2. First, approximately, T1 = 0.00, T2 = 9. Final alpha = 9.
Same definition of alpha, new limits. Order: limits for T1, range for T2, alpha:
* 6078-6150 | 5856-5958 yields 14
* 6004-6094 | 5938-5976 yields 7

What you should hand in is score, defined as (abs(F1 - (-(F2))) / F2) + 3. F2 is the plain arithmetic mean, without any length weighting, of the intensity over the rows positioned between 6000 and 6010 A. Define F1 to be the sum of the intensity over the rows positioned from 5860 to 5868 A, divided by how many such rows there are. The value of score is 5.105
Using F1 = 9.55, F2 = 8.64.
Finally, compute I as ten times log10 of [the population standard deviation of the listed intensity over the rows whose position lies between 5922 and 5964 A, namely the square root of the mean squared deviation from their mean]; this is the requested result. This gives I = -1.0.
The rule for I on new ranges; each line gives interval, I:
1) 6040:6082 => -0.8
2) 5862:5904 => 0.9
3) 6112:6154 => -0.9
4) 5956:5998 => -2.9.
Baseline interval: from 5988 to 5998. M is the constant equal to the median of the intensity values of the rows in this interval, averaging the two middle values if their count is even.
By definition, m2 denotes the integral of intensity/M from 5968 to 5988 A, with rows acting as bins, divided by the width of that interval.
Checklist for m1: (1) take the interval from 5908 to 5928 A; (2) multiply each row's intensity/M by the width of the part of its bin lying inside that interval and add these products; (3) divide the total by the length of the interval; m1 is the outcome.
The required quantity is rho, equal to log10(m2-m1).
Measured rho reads -1.52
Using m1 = 0.99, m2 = 1.02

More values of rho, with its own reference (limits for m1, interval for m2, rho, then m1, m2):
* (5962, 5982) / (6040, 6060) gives -1.06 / 1.02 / 1.11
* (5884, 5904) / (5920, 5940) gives -0.78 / 0.86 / 1.02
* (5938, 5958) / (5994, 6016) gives -1.21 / 0.95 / 1.01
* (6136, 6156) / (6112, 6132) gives -1.03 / 0.94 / 1.04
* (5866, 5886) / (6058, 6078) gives -1.14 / 1.03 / 1.10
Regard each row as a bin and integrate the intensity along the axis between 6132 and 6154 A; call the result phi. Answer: 178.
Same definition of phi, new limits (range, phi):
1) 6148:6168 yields 169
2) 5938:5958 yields 164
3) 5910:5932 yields 187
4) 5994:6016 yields 191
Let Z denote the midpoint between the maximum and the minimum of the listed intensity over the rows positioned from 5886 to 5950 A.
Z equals 8.15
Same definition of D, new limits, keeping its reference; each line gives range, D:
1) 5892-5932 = 5897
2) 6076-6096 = 6089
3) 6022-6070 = 6065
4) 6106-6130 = 6110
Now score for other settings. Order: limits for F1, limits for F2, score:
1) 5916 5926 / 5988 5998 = 4.942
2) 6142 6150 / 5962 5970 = 4.921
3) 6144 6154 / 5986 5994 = 4.985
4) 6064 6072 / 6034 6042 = 4.944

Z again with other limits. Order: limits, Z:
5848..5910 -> 8.20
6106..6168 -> 8.46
